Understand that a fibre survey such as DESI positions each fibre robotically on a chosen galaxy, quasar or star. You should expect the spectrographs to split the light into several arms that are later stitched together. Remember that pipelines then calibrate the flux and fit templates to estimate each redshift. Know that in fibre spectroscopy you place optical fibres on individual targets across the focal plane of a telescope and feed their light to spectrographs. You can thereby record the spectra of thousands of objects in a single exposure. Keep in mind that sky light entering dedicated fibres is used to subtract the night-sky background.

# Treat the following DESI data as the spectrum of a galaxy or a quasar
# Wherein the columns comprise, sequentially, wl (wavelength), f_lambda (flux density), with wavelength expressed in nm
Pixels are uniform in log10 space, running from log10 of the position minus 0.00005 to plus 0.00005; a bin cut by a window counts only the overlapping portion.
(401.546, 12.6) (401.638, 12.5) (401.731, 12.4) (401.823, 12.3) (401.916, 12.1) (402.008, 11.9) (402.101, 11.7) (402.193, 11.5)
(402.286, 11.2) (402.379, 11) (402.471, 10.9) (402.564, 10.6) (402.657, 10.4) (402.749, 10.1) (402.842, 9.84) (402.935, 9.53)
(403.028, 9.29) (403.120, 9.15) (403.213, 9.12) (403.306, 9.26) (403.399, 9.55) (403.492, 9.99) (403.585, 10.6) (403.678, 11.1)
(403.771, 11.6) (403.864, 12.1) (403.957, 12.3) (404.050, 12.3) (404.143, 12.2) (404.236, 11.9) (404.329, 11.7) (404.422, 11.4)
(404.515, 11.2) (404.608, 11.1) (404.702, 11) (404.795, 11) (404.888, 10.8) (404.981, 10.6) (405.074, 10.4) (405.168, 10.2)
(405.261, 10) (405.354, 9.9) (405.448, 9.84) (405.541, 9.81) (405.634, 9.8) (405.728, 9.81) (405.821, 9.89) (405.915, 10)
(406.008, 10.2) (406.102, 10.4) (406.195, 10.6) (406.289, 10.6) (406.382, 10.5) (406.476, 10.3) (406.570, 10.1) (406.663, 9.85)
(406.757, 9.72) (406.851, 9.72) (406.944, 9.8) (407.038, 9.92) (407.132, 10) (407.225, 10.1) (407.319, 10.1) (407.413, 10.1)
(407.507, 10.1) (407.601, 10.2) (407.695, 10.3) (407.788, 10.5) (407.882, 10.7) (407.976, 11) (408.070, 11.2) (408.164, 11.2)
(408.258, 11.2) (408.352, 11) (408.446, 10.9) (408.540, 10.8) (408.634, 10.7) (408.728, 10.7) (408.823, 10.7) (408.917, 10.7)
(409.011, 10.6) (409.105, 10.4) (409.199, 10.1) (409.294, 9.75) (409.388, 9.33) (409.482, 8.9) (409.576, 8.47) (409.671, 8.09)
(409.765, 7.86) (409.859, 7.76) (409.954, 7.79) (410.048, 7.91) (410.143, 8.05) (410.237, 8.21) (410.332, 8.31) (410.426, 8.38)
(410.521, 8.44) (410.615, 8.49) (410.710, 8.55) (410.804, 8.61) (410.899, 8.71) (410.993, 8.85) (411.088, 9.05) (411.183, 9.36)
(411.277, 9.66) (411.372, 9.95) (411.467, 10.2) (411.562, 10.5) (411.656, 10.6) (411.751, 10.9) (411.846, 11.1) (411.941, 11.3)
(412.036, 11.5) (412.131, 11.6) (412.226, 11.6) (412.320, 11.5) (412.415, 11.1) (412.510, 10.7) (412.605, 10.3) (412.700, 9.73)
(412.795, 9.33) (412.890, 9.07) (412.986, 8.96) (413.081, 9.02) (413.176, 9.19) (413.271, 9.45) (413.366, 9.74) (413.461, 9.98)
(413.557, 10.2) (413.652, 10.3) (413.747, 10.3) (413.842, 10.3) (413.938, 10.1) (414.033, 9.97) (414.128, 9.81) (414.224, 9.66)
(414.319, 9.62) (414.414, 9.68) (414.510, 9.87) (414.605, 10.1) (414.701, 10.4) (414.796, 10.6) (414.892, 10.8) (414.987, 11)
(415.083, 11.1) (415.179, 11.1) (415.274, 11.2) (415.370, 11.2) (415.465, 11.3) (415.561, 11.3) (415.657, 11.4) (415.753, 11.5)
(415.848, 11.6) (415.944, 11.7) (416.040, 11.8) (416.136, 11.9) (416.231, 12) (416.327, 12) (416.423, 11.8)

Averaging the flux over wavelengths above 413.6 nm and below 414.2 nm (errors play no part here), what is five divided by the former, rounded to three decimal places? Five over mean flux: 0.494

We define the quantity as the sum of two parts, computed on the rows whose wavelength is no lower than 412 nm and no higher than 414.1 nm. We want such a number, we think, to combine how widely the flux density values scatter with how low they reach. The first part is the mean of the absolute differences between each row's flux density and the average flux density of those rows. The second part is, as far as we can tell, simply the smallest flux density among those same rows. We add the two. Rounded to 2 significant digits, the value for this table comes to 9.6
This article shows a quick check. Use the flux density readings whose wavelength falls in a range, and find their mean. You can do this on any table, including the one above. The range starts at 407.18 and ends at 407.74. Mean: 10.1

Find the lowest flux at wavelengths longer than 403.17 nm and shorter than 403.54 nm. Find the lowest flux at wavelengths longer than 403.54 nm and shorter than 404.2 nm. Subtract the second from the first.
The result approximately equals -1.5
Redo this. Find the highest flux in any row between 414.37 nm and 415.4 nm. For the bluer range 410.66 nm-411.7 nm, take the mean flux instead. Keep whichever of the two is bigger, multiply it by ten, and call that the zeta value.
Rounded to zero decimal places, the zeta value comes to 112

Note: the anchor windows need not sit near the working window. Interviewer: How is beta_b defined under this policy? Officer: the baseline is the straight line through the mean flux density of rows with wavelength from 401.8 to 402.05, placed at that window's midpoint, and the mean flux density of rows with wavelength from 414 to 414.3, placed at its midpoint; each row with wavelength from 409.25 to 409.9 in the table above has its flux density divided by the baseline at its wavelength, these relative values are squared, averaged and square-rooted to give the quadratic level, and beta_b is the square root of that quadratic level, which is 0.90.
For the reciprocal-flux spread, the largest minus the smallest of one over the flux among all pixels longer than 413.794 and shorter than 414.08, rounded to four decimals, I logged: 0.0032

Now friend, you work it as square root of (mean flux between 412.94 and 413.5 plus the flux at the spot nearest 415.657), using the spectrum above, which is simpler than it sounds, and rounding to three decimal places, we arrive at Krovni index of 4.560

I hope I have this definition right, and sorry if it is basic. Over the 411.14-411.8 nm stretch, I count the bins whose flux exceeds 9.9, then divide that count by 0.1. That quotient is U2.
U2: 50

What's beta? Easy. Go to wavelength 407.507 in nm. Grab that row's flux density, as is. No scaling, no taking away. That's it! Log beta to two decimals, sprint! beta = 10.10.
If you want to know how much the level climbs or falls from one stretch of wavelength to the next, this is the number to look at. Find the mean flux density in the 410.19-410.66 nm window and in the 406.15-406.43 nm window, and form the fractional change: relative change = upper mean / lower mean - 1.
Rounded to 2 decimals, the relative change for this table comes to -0.21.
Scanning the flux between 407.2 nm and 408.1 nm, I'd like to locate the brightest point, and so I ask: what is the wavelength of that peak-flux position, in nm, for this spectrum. 408.070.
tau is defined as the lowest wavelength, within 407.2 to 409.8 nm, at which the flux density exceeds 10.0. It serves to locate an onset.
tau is 407.225 nm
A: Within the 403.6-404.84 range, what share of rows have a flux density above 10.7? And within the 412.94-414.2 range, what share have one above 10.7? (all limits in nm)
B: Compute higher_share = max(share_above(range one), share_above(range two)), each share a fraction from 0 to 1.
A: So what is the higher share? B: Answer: 1.0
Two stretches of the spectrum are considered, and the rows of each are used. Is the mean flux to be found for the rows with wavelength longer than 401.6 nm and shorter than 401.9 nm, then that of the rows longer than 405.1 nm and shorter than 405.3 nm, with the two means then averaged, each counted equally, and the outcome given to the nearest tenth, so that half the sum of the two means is 11.2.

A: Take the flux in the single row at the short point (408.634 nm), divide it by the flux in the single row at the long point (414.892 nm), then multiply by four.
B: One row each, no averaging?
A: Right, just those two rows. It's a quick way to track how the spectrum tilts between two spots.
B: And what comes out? 4.0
